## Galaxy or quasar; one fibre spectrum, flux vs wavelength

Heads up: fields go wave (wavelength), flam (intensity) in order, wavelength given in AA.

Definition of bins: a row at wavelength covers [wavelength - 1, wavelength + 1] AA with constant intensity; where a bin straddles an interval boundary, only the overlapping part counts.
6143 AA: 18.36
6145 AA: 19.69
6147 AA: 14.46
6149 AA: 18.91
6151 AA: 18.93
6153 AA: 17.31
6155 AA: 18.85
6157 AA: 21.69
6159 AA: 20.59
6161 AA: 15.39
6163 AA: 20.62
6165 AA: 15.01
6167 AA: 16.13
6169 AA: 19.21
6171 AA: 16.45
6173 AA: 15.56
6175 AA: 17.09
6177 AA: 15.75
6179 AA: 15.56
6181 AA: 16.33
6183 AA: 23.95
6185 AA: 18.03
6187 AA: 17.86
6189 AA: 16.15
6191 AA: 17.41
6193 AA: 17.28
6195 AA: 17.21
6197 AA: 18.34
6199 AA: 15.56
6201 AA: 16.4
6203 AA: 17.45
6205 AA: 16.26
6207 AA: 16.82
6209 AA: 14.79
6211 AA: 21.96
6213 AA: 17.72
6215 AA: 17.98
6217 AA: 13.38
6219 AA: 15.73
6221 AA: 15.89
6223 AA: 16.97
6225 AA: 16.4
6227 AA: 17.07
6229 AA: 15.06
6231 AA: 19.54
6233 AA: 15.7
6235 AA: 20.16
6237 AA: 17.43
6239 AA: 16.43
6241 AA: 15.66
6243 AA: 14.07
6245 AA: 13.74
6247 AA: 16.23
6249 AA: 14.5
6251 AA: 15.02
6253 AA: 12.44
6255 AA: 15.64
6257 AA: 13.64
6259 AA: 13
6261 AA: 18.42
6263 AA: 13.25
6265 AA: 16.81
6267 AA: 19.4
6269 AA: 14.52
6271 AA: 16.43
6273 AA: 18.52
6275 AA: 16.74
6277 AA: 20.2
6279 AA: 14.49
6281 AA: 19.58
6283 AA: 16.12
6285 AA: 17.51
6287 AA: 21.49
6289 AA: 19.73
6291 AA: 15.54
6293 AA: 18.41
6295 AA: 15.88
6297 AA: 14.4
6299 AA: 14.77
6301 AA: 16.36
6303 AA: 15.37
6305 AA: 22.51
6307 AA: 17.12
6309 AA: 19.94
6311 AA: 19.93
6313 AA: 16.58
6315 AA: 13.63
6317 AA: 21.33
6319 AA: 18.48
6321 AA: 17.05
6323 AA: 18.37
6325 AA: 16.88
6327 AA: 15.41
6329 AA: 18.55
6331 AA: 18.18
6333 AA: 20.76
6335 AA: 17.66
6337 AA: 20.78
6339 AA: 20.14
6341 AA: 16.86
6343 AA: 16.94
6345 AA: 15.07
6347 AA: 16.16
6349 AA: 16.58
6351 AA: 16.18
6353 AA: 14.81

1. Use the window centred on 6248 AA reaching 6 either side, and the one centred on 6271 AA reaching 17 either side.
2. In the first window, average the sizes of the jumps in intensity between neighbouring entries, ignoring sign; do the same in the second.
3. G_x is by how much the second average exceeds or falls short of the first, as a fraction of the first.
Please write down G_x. 1.17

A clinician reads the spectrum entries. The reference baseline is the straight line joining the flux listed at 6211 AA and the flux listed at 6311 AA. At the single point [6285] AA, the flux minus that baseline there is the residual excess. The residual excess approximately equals -3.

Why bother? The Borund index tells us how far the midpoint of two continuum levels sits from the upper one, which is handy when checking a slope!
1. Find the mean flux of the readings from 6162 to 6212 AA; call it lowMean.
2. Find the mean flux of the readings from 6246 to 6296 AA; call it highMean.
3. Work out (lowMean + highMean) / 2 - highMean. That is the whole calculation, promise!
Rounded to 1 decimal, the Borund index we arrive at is 0.4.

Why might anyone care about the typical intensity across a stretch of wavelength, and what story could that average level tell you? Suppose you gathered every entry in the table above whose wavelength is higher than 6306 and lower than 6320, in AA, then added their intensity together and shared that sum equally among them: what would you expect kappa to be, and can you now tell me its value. 18.1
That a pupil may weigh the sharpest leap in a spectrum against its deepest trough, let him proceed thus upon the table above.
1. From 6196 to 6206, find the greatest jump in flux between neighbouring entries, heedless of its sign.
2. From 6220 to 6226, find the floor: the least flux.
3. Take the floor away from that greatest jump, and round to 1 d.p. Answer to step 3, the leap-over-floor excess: -13.1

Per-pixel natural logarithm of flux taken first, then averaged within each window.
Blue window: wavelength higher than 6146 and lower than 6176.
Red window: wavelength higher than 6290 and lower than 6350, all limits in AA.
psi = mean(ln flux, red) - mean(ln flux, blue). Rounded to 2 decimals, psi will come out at -0.01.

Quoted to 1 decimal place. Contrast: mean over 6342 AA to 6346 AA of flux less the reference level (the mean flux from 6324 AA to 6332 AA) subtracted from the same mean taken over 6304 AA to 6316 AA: 2.3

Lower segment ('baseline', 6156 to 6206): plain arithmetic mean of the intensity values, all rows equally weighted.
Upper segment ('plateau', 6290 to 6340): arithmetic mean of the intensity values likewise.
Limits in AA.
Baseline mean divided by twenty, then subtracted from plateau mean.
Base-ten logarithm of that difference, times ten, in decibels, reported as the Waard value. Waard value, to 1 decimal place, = 12.3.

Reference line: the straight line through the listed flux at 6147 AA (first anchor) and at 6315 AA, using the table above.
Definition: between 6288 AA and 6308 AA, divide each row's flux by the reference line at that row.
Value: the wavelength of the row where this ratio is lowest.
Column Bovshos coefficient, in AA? 6297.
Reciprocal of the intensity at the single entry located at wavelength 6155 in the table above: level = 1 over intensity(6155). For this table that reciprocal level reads 0.0531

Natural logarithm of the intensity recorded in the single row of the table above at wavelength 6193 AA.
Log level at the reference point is 2.85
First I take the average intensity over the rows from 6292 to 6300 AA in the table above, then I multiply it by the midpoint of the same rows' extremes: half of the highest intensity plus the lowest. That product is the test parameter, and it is 260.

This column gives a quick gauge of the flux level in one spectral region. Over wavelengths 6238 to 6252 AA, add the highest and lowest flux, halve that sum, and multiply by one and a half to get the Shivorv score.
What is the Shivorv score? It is 22.6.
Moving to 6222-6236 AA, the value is 26.4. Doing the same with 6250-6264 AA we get 23.1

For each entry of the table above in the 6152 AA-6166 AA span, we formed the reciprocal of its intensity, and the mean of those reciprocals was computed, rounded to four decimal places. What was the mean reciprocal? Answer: 0.0551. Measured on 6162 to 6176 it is 0.0590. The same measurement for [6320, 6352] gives 0.0573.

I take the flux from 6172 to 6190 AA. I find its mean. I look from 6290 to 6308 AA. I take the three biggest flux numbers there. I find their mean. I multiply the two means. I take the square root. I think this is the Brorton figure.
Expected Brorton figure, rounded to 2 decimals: 18.33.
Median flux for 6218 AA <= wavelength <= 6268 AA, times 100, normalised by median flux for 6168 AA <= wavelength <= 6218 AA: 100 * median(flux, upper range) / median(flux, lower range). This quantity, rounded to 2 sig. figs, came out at 92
